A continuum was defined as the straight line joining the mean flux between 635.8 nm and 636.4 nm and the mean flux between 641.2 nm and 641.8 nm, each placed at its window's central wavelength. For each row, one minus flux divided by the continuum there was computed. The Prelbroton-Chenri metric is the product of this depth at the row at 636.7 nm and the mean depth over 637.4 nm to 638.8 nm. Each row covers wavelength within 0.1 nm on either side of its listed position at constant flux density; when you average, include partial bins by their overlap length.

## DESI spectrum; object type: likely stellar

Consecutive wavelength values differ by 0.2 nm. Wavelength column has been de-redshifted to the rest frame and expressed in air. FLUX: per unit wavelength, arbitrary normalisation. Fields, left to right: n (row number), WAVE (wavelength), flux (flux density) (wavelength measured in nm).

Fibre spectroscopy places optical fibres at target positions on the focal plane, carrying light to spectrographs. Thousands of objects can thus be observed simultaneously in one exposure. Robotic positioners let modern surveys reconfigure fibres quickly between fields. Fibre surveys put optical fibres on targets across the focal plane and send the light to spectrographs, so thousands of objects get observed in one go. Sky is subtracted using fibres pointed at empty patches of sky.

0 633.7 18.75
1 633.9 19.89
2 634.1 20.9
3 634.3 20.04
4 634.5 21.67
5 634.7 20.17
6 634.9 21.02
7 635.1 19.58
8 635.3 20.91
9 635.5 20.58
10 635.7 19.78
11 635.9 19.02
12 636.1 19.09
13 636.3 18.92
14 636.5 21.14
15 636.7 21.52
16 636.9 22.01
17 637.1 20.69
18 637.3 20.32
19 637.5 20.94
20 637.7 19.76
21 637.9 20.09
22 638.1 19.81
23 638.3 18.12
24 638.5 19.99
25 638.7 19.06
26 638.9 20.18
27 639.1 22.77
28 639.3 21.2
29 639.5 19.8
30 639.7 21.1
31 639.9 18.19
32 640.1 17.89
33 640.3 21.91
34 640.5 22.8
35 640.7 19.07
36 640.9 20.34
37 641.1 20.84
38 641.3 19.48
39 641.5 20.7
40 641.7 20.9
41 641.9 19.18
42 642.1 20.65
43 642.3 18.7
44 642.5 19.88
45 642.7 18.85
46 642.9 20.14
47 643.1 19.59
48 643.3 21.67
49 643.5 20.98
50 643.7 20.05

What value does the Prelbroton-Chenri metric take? 0.0011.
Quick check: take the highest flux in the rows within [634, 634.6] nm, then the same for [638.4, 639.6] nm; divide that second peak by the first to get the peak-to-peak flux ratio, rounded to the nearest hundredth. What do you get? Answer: 1.05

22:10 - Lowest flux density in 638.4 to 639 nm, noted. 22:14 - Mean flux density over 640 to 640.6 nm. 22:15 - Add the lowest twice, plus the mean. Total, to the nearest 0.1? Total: 59.0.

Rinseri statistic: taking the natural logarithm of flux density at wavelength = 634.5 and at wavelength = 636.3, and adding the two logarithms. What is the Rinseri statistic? 6.02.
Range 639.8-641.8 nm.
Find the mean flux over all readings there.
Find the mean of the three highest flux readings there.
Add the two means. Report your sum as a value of 42.1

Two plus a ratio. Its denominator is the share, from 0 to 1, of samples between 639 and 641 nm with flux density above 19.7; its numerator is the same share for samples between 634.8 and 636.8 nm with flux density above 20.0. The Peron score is 2.71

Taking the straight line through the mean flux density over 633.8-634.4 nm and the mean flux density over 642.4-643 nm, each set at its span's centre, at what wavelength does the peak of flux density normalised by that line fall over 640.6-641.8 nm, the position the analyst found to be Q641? 641.7 nm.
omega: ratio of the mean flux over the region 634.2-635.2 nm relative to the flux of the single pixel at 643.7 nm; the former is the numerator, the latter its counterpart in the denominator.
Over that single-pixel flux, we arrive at 1.02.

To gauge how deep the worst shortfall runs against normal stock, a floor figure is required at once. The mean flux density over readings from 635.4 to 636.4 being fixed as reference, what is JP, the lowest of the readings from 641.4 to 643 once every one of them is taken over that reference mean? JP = 0.96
